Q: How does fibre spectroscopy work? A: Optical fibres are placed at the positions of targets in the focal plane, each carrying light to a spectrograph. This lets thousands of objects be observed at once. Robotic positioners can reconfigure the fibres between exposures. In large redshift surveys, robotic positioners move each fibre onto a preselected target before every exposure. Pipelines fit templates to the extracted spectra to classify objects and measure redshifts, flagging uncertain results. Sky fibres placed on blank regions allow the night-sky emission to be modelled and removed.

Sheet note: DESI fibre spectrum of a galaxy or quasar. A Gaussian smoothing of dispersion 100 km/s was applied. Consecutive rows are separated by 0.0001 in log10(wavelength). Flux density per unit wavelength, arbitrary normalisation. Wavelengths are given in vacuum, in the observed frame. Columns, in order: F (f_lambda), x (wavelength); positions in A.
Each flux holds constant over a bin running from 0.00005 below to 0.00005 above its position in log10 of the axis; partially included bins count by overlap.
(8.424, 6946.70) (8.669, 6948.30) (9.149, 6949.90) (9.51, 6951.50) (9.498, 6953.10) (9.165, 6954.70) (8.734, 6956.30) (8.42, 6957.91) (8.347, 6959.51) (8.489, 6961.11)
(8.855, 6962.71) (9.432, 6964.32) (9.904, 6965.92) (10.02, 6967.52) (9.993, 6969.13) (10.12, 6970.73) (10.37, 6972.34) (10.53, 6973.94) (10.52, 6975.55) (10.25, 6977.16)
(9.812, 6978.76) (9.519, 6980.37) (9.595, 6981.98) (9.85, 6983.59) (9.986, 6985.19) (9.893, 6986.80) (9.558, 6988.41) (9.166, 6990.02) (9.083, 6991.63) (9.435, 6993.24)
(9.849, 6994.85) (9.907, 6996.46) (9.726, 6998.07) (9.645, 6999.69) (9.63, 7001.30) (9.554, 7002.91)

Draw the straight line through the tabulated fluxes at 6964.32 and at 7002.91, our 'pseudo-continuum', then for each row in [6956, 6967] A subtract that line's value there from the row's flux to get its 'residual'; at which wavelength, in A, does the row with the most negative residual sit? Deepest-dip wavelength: 6959.51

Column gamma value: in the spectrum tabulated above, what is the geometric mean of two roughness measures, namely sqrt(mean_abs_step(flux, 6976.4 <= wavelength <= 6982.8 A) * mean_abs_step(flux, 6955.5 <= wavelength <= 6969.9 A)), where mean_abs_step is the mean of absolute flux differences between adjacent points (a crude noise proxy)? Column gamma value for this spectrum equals 0.265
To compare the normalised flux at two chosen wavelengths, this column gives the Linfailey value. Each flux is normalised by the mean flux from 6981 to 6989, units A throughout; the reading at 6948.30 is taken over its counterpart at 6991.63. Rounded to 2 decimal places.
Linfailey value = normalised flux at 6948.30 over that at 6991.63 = 0.95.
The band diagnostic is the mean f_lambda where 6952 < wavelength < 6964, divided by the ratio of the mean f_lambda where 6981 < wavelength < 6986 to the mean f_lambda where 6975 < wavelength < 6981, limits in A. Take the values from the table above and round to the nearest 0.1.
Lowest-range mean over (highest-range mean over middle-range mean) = 9.0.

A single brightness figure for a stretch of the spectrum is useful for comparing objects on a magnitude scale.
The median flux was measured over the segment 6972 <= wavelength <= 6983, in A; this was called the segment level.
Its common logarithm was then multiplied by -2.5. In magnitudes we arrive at -2.53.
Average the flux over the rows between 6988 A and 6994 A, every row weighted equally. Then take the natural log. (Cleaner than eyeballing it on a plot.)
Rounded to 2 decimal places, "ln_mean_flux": 2.23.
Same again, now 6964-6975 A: 2.31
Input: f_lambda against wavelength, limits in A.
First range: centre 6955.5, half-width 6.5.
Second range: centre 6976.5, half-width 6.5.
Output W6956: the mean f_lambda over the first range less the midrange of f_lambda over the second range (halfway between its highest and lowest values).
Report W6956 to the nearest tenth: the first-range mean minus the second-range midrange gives -1.1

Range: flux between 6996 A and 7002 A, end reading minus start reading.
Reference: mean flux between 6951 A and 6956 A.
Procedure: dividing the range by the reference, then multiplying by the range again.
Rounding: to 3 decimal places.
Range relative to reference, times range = 0.008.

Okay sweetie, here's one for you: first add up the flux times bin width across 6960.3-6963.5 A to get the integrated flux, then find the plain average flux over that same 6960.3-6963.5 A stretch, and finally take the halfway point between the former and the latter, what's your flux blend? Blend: 18.2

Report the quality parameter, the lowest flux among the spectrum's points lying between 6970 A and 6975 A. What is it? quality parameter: 10.12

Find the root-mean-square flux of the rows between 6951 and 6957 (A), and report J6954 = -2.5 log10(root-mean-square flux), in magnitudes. -2.41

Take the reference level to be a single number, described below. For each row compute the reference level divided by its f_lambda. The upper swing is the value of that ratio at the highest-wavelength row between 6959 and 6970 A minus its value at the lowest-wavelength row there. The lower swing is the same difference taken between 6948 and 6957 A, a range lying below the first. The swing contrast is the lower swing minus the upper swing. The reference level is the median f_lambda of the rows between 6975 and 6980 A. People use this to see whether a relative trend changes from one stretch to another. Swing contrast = 0.19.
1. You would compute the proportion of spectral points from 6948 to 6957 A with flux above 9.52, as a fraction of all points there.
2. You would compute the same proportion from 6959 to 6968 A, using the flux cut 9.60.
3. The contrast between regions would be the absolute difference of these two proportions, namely 0.33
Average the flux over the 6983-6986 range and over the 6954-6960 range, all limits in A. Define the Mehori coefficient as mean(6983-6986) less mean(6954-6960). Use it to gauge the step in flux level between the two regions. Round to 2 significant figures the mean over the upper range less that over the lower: 1.3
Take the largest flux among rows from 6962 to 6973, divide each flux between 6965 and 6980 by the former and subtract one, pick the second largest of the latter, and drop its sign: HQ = 0.01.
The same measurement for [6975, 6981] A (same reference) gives 0.01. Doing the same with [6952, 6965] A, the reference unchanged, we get 0.09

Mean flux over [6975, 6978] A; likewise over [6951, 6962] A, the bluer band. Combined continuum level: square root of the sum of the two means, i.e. 4.39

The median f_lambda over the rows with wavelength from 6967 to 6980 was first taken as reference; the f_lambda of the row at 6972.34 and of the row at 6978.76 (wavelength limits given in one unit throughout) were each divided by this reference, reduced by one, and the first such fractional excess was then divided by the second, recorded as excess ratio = -0.5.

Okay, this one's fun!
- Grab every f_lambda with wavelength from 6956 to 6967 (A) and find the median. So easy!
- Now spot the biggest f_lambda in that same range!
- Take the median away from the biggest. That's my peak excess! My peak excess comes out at 1.2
